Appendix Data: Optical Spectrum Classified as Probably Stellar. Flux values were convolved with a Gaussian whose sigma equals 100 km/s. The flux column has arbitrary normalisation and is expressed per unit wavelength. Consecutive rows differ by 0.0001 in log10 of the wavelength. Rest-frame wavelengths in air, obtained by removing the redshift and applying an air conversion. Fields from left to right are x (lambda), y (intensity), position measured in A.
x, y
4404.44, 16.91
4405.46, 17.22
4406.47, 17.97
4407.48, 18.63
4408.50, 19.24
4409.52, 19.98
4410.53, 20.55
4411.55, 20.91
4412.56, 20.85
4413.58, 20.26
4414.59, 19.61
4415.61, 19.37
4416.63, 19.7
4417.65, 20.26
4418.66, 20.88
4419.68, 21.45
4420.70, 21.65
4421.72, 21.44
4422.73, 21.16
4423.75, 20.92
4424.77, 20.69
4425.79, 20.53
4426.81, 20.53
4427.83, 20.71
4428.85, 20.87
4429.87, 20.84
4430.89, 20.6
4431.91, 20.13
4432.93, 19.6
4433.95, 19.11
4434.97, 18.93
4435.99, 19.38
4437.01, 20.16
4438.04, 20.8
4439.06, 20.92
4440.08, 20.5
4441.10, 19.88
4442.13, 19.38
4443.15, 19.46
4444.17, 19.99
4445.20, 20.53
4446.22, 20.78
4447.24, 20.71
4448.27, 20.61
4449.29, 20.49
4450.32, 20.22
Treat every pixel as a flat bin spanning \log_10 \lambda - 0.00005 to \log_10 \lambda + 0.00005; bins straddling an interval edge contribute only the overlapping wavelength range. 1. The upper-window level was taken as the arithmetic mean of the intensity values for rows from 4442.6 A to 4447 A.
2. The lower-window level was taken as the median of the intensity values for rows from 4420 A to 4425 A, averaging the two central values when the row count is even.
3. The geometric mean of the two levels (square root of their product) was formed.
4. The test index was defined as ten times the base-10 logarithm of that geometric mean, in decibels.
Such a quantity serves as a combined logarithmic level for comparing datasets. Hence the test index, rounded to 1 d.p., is 13.2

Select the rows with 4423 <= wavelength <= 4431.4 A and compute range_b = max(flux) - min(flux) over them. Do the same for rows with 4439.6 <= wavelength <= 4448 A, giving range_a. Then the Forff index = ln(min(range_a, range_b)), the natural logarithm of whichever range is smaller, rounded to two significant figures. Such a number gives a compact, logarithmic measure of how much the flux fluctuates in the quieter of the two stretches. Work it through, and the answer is -0.94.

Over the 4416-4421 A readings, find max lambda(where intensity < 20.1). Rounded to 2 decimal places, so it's 4416.63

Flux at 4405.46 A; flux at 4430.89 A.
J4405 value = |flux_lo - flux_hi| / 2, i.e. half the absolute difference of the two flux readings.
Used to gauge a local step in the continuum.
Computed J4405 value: 1.7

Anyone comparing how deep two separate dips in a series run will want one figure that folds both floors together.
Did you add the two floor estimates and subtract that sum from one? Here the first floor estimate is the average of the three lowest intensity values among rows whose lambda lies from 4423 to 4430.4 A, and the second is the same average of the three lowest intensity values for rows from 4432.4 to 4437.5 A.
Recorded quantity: -38.7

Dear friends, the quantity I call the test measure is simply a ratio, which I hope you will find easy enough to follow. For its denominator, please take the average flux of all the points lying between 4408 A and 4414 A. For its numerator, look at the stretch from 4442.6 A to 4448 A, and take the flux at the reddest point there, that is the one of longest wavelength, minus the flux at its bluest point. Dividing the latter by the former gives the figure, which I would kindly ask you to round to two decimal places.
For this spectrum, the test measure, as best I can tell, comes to 0.06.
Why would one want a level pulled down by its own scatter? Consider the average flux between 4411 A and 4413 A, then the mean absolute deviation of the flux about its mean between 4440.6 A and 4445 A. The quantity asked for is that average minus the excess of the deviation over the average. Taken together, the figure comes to 41.5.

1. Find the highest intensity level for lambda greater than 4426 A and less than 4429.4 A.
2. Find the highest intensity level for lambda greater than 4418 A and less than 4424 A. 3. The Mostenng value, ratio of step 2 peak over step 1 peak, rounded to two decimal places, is 1.04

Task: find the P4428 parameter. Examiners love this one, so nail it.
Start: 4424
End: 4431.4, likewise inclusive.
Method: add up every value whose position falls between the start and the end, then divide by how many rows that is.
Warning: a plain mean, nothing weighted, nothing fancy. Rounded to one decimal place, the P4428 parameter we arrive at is 20.7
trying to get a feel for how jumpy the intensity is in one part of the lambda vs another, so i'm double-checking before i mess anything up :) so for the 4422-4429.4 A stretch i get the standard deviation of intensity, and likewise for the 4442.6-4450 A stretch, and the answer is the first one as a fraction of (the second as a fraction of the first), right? 0.1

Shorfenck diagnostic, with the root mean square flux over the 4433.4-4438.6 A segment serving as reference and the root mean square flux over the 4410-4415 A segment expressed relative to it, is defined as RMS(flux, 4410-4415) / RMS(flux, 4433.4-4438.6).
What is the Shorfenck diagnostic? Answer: 1.038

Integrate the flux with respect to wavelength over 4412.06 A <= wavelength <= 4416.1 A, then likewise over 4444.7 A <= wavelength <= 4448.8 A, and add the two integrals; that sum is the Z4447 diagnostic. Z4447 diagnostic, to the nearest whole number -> 166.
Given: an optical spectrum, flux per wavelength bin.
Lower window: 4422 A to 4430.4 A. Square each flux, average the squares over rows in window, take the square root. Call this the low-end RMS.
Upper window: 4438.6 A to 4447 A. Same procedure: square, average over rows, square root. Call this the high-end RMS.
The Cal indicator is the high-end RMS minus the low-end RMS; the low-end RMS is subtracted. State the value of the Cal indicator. -0.6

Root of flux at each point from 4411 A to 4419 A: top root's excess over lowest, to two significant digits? 0.17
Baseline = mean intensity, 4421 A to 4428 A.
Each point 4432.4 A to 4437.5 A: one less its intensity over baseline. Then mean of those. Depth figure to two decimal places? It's 0.07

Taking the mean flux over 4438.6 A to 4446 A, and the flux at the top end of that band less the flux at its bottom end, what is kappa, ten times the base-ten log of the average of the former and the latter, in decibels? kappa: 9.9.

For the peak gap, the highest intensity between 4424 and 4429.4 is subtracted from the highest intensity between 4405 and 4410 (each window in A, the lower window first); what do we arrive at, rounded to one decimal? -0.9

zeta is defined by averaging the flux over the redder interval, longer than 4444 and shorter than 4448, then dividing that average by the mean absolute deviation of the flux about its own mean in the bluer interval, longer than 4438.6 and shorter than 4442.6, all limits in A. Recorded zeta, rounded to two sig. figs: 38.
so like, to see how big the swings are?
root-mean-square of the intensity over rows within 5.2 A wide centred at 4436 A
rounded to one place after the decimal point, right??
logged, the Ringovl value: 19.7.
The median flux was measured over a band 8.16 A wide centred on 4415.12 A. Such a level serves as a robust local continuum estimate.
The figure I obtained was 20.3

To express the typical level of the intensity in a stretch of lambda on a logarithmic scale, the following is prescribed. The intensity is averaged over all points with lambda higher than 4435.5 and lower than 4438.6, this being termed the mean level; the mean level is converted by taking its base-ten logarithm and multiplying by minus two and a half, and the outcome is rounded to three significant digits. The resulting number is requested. -3.26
